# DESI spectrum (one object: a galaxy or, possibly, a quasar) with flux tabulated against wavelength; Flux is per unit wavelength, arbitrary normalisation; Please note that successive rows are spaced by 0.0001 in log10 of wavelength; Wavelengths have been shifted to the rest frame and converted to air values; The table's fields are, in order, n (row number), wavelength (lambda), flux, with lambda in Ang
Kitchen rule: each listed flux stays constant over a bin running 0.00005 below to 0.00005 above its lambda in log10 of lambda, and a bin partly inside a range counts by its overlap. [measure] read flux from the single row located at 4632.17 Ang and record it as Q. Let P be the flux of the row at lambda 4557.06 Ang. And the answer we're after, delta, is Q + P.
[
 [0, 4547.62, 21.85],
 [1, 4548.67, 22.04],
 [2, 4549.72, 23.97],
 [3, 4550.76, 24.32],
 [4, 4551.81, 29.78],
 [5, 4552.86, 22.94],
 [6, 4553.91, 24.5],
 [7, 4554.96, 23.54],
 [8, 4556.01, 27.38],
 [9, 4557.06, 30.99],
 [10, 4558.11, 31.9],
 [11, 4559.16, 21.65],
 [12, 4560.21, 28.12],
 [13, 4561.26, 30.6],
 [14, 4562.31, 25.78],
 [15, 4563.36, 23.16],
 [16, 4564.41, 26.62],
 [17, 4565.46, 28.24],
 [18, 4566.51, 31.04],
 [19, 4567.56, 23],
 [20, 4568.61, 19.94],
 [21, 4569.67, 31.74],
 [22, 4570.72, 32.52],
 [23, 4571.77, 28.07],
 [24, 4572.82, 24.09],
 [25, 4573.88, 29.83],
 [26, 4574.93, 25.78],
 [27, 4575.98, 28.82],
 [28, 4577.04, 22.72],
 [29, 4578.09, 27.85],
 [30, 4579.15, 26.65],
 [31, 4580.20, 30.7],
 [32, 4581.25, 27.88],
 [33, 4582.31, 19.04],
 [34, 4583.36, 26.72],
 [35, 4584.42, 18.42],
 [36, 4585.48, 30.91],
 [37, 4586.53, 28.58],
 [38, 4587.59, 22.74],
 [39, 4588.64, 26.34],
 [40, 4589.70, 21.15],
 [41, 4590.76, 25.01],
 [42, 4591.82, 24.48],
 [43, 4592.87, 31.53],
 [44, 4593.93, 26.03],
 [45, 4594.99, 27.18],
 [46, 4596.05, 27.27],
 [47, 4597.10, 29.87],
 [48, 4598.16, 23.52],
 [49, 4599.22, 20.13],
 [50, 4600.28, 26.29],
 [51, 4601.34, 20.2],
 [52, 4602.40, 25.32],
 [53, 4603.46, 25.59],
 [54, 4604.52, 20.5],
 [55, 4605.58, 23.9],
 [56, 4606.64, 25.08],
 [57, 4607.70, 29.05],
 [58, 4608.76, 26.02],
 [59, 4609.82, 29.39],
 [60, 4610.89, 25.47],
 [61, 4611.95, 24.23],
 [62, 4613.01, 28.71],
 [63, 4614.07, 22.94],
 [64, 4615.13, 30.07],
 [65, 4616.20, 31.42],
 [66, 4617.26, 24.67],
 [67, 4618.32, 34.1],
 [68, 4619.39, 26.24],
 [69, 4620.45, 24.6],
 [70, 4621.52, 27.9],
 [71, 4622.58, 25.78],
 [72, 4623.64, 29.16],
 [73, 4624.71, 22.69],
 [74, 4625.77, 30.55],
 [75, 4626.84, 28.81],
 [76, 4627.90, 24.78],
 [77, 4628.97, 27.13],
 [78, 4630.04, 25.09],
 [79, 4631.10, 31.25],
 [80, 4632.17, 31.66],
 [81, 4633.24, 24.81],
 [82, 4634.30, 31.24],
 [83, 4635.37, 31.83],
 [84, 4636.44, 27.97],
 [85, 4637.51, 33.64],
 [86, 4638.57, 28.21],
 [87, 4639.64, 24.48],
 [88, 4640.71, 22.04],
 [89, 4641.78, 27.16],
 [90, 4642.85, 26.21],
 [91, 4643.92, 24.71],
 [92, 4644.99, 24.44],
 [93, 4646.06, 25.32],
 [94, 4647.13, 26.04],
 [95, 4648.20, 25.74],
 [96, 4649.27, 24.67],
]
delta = 63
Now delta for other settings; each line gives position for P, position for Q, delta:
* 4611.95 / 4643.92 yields 49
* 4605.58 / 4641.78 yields 51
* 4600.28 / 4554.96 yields 50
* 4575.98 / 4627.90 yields 54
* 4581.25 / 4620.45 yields 52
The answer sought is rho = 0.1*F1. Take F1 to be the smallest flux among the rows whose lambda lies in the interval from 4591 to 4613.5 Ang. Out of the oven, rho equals 2.01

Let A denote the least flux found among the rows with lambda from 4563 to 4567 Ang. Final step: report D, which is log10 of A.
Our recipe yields 1.365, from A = 23.16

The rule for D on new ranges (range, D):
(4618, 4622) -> 1.391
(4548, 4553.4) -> 1.343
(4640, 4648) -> 1.343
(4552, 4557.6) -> 1.361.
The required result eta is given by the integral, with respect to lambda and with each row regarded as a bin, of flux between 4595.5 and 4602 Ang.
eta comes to 159.8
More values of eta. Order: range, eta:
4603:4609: 149.9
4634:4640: 177.8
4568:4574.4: 176.7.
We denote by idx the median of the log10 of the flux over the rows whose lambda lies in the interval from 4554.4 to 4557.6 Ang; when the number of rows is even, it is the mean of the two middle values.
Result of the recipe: 1.44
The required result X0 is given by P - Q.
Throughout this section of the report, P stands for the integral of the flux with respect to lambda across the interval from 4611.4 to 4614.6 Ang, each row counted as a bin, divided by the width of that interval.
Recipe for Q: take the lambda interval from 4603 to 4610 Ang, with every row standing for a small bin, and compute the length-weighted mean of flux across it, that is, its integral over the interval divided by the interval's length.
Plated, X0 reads -0.1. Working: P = 25.4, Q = 25.5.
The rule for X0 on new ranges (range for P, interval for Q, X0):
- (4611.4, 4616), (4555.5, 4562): -1.5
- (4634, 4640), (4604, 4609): 4.8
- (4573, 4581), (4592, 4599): 0.2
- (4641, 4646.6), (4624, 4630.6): -1.2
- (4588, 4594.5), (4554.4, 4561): -1.7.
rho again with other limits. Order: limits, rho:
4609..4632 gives 2.27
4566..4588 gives 1.84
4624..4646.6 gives 2.20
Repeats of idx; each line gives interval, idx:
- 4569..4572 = 1.50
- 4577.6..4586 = 1.44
